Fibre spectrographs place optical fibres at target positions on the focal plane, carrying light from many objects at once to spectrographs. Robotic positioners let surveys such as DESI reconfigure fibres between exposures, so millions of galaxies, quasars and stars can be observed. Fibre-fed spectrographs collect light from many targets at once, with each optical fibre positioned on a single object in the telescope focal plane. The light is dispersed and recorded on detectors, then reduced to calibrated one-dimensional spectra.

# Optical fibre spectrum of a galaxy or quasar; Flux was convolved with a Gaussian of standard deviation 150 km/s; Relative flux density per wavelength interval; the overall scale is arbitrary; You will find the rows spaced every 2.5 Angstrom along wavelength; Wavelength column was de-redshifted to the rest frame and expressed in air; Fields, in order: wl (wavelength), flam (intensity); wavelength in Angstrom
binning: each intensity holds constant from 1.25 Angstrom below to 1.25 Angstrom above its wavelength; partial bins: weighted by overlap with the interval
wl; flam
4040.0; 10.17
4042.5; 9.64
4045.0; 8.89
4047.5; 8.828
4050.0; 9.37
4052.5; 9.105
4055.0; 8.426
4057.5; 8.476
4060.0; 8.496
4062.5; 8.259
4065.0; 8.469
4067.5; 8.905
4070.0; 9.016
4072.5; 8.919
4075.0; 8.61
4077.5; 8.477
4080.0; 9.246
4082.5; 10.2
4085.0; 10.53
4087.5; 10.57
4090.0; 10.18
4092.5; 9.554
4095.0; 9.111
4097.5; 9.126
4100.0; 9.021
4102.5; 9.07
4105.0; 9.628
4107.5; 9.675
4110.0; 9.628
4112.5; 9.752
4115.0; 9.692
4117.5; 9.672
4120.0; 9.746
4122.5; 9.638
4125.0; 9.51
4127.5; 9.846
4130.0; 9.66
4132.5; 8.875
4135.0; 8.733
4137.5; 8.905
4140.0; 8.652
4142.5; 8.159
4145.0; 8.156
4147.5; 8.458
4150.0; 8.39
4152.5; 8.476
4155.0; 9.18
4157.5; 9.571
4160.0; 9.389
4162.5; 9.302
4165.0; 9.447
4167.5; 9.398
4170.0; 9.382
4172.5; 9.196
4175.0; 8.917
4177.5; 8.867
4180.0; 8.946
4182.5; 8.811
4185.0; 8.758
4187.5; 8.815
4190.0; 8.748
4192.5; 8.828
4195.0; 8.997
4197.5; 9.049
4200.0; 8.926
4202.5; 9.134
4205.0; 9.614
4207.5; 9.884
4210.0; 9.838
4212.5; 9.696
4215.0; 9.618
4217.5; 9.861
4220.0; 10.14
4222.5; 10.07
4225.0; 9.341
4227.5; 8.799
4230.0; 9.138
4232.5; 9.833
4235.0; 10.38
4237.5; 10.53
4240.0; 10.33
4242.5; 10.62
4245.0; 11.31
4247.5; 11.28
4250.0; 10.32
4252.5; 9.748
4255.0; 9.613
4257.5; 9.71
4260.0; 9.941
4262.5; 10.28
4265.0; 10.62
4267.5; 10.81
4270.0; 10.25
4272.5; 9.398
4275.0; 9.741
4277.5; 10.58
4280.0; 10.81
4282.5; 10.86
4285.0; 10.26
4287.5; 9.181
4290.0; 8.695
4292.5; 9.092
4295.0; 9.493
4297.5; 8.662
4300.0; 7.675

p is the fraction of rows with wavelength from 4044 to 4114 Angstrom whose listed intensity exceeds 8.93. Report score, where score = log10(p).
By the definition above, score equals -0.22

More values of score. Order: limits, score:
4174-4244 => -0.17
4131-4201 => -0.41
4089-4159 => -0.17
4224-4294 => -0.03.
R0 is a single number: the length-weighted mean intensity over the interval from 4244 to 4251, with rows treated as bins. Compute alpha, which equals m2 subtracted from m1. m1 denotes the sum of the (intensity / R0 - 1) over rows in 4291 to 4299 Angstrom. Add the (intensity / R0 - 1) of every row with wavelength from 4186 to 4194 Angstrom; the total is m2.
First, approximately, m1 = -0.5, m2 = -0.60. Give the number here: 0.08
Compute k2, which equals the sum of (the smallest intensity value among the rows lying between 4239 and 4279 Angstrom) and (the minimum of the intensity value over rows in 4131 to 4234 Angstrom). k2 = 17.6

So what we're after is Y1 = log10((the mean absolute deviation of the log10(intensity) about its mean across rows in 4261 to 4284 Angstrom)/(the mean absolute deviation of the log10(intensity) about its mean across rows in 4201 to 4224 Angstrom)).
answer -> 0.24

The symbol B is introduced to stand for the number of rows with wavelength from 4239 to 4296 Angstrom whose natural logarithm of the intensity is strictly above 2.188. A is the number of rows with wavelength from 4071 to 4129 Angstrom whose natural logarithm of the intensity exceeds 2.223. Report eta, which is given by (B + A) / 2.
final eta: 19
